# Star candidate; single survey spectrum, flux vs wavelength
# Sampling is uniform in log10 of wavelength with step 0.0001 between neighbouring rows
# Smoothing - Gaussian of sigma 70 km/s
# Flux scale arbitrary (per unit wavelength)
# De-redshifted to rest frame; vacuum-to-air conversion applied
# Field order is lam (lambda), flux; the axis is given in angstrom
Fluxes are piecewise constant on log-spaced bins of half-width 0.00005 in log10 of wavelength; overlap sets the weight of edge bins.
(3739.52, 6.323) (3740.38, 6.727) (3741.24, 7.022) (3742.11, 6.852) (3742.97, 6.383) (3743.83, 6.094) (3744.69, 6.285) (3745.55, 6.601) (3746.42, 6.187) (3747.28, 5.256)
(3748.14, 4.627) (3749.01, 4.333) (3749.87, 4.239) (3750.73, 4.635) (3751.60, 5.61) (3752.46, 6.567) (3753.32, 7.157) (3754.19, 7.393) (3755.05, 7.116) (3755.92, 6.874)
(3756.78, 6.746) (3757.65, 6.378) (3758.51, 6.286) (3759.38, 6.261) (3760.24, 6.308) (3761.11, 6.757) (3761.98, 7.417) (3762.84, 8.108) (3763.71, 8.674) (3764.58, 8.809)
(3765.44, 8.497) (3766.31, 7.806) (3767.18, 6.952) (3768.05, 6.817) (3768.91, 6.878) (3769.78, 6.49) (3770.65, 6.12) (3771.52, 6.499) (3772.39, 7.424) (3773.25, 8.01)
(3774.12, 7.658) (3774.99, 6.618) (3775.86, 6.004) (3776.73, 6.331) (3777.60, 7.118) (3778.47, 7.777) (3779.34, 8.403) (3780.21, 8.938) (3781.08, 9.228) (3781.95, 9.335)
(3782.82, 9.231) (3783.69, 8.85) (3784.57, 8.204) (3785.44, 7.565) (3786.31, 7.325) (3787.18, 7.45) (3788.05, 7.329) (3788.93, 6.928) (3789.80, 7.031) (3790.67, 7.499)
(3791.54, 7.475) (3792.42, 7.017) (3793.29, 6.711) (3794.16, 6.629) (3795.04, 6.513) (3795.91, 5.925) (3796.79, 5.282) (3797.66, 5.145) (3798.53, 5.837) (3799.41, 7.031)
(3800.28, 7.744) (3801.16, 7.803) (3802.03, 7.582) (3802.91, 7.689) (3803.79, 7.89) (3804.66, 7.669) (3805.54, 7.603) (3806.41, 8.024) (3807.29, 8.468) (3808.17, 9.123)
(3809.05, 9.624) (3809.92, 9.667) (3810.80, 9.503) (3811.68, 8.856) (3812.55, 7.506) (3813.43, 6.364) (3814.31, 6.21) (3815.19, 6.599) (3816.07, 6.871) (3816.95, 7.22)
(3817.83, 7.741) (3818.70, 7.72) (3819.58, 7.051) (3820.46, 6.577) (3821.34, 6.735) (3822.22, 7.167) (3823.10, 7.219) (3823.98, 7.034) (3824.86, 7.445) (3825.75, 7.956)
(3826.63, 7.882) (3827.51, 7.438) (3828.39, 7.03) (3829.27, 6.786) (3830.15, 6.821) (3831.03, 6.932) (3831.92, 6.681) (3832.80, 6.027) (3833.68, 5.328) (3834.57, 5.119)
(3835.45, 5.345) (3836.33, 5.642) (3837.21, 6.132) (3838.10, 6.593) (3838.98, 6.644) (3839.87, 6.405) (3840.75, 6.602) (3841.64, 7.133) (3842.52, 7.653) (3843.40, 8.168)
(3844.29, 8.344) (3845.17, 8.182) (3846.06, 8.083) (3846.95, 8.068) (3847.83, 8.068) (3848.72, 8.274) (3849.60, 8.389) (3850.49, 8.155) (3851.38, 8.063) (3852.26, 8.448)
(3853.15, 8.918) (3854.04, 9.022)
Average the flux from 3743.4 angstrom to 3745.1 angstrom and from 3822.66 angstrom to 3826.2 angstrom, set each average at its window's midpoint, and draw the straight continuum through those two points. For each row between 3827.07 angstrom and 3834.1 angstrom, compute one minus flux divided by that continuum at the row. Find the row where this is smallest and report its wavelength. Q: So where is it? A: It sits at 3827.51 angstrom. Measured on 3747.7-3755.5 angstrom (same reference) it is 3754.19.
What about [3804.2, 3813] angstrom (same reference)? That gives 3809.92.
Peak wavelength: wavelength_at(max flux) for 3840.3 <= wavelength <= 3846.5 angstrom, 3844.29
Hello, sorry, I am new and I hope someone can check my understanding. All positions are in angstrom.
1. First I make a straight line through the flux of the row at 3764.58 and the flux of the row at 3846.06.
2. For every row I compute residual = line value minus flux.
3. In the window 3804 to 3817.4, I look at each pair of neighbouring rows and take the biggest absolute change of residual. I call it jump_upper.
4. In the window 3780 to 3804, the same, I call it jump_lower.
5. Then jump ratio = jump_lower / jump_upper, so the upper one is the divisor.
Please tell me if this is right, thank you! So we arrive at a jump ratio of 0.90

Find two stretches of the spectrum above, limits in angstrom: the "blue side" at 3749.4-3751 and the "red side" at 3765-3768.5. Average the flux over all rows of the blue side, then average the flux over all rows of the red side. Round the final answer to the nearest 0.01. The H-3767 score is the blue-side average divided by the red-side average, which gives 0.59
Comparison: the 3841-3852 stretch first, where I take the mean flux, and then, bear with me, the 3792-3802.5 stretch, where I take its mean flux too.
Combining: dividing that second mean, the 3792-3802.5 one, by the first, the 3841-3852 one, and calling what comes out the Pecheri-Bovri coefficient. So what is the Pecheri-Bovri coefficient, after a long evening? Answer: 0.82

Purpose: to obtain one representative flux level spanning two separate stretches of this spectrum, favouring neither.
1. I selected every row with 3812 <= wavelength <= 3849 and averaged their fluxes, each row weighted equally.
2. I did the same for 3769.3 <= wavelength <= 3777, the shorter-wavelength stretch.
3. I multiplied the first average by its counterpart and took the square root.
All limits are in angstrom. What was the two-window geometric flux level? 6.91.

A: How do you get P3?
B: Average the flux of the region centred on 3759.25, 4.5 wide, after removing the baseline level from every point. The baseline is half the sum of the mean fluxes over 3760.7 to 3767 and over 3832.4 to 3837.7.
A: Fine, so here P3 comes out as -0.4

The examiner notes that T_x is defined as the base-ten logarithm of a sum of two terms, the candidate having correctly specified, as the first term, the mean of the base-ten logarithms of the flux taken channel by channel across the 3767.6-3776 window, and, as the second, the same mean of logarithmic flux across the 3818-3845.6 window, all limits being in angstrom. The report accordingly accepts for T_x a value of 0.223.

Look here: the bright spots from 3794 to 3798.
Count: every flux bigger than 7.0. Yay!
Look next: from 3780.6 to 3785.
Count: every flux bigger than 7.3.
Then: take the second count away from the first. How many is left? -5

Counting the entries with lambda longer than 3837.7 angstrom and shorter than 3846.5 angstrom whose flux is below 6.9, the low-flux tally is 4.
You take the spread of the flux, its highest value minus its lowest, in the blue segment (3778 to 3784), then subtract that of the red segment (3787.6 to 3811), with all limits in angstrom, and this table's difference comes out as -3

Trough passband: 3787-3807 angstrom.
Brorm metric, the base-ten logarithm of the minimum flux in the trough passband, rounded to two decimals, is 0.71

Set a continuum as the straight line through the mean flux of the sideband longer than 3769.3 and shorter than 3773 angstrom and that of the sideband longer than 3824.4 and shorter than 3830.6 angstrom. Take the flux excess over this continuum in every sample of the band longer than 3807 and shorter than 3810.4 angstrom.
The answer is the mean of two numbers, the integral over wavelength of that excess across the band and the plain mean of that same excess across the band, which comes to 5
